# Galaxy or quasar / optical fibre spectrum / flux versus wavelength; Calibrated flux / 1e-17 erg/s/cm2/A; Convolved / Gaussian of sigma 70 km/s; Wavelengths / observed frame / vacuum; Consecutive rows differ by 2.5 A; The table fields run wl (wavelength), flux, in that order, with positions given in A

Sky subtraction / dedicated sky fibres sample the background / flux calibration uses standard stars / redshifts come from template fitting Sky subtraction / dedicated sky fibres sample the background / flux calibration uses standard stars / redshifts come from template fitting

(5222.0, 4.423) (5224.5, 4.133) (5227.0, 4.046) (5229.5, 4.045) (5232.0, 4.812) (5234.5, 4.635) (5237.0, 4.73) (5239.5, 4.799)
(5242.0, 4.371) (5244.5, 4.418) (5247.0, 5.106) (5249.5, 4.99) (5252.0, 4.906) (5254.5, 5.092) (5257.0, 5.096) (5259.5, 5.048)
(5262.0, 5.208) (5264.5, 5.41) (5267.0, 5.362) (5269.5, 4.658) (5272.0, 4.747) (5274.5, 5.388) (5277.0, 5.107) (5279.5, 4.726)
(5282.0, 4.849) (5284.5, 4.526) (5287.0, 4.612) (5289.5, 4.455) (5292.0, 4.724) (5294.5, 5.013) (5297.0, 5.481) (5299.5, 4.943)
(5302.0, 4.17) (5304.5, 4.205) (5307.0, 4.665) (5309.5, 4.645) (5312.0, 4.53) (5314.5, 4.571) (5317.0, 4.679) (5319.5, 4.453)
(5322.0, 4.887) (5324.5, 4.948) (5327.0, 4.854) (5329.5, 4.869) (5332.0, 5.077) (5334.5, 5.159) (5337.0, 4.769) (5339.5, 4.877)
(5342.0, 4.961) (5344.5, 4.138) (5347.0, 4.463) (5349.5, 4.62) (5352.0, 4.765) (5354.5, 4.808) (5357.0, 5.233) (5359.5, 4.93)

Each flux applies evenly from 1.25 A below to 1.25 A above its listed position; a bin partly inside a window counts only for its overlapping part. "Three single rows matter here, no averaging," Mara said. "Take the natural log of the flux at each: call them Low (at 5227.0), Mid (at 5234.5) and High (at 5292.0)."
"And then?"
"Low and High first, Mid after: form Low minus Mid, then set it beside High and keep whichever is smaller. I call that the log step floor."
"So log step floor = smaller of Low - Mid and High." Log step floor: -0.14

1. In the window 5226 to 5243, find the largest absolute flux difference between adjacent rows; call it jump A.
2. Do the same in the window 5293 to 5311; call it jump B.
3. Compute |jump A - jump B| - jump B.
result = -0.8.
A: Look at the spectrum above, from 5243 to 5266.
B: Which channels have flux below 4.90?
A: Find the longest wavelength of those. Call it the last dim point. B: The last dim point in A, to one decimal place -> 5244.5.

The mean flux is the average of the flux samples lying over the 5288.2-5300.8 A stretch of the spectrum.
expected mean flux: 4.92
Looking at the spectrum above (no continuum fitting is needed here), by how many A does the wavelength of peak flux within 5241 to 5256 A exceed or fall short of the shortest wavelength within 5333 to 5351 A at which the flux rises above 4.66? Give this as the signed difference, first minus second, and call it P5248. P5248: -87.5 A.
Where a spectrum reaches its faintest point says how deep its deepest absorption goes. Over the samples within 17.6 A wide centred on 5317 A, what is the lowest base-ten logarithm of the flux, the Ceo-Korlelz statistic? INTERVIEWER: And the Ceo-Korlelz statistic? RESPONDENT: 0.649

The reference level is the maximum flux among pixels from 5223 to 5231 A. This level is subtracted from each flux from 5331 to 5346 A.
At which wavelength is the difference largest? 5334.5 A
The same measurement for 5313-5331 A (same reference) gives 5324.5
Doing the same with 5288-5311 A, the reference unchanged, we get 5297.0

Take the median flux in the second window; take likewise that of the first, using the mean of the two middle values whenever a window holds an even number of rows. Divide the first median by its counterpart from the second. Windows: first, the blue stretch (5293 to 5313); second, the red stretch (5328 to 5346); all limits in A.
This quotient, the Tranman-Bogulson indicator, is 0.95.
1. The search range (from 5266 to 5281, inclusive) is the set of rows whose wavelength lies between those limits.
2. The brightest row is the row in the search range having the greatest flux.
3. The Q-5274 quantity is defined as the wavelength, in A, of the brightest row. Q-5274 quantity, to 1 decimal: 5274.5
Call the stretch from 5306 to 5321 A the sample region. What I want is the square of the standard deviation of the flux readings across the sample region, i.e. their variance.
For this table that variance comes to 0.01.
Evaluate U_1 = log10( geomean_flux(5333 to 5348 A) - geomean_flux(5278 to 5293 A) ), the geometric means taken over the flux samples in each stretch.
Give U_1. -1.2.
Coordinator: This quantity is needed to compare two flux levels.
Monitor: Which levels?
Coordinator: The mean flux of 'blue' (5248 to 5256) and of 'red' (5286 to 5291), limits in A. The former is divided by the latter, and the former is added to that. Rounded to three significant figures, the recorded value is 6.10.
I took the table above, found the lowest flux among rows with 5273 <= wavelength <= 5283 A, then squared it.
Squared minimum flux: 22.3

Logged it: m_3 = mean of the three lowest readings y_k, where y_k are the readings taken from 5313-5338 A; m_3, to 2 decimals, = 4.57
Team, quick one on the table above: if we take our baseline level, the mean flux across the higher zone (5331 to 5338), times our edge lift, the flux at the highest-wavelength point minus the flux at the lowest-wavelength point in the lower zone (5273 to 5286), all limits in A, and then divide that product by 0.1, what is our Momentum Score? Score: -43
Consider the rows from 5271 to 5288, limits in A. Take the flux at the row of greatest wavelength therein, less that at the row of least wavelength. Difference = -0.1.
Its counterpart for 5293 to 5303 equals -0.8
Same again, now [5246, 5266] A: 0.3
